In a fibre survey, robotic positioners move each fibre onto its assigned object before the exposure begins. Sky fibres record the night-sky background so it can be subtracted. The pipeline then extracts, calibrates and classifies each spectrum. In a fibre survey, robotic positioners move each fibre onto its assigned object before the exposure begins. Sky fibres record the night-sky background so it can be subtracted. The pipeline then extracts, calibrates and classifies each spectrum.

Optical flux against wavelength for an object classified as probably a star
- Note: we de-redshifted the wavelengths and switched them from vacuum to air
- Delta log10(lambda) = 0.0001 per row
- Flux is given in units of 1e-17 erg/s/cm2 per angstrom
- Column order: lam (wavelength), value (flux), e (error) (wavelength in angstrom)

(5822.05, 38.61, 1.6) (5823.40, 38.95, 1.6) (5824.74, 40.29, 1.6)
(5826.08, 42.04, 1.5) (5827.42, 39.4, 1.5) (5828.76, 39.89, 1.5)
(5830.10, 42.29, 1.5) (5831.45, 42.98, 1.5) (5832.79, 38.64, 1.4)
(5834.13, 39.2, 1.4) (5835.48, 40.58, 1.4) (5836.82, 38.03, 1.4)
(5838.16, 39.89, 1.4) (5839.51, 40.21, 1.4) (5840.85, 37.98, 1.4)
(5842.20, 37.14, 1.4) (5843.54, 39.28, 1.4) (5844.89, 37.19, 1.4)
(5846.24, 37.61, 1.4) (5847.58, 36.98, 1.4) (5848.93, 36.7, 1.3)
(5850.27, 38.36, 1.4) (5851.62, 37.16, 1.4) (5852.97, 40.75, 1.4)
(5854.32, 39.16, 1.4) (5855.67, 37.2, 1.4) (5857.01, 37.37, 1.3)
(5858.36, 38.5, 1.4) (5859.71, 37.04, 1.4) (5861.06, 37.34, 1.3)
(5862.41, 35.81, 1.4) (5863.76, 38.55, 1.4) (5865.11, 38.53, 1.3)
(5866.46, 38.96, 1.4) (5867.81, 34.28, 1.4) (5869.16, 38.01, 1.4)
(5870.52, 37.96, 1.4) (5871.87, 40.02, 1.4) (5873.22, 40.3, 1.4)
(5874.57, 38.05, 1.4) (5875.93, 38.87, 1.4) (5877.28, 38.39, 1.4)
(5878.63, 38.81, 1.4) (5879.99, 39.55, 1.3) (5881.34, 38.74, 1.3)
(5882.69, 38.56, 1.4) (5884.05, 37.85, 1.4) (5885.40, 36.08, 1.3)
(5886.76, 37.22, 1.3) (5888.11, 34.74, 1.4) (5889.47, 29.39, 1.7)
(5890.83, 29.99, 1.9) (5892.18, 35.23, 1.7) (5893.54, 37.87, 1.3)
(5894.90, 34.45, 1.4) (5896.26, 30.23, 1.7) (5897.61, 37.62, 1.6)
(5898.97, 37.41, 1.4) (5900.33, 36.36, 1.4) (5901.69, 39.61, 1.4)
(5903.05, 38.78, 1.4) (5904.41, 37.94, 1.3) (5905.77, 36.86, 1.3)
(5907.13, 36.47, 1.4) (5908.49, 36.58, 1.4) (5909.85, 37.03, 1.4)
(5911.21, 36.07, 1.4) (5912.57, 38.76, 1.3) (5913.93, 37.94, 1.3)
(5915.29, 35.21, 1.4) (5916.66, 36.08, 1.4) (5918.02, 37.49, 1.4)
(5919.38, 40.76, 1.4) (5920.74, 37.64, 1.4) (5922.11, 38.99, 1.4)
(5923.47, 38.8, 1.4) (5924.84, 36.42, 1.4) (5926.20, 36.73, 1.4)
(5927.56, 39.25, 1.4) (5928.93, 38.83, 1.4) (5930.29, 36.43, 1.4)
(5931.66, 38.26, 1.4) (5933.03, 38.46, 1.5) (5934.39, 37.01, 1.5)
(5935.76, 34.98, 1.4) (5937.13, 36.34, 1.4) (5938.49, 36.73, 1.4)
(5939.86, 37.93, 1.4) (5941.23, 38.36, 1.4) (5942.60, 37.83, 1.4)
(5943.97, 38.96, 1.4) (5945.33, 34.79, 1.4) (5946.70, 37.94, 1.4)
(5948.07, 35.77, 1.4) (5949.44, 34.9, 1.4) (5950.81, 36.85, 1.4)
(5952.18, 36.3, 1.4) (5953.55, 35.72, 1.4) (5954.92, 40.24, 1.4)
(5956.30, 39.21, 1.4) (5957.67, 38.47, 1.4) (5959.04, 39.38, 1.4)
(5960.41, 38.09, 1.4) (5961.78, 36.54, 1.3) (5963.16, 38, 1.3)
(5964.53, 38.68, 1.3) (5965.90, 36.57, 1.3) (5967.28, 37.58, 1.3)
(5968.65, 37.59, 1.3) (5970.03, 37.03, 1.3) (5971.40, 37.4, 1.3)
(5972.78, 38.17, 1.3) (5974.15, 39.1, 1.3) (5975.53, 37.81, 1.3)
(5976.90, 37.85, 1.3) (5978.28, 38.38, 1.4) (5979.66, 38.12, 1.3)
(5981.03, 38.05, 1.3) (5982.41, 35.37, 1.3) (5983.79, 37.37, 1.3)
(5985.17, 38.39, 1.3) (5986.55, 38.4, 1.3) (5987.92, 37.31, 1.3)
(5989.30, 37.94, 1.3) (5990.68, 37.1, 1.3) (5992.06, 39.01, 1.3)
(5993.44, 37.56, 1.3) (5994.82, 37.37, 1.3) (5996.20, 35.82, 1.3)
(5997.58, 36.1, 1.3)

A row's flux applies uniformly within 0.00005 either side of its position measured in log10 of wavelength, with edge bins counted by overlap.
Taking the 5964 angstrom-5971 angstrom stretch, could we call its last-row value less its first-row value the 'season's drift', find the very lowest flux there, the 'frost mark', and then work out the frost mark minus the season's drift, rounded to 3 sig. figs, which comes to 38.2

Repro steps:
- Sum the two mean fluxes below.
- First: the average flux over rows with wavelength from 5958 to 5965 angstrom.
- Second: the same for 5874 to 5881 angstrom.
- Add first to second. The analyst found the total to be 76.9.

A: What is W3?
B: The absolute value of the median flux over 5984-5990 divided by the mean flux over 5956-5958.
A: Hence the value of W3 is 0.98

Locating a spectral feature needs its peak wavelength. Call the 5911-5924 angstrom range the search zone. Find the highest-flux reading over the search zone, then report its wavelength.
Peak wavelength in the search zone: 5919.38 angstrom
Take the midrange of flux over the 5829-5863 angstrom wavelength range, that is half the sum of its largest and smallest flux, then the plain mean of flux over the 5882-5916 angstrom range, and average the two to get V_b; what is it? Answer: 37.8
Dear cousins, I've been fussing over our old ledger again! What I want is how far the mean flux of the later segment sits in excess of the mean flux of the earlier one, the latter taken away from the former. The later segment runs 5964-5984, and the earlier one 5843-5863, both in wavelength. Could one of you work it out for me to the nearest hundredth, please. -0.09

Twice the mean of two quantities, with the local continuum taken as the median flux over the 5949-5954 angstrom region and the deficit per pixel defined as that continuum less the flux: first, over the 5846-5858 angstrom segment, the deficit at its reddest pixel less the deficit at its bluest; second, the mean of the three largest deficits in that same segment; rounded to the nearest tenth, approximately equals -0.7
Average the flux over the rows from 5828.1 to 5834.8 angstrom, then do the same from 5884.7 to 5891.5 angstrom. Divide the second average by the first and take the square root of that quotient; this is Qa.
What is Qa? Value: 0.91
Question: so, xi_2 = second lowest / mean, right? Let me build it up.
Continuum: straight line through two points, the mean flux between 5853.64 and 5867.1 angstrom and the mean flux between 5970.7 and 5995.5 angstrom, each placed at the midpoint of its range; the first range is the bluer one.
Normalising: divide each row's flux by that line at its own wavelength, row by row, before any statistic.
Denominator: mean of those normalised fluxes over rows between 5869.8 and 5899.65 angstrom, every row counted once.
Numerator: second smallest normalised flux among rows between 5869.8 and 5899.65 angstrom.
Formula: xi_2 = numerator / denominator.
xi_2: 0.817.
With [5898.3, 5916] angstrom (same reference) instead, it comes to 0.967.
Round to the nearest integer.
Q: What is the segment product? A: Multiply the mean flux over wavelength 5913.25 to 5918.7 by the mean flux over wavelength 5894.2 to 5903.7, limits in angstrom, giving 1333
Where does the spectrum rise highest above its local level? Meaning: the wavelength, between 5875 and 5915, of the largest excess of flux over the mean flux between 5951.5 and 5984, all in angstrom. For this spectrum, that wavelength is 5901.69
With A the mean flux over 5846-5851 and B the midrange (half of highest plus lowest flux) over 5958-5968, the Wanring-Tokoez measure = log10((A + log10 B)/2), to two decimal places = 1.29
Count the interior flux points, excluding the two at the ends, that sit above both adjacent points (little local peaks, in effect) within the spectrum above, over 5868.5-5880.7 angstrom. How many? 2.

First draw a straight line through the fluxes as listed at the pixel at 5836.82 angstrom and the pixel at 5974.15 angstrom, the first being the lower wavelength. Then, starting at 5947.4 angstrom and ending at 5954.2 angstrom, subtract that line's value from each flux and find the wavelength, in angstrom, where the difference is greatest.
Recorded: 5950.81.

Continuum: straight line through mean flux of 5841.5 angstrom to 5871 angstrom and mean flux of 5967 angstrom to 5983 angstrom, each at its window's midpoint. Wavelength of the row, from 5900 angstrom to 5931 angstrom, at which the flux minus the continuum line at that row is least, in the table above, 5915.29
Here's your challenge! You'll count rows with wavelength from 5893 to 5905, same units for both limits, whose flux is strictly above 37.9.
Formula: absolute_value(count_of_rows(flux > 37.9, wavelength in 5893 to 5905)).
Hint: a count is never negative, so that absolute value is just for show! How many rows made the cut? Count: 3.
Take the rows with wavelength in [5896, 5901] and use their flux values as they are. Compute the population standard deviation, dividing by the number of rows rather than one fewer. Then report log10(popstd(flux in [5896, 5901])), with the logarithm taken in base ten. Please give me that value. 0.48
